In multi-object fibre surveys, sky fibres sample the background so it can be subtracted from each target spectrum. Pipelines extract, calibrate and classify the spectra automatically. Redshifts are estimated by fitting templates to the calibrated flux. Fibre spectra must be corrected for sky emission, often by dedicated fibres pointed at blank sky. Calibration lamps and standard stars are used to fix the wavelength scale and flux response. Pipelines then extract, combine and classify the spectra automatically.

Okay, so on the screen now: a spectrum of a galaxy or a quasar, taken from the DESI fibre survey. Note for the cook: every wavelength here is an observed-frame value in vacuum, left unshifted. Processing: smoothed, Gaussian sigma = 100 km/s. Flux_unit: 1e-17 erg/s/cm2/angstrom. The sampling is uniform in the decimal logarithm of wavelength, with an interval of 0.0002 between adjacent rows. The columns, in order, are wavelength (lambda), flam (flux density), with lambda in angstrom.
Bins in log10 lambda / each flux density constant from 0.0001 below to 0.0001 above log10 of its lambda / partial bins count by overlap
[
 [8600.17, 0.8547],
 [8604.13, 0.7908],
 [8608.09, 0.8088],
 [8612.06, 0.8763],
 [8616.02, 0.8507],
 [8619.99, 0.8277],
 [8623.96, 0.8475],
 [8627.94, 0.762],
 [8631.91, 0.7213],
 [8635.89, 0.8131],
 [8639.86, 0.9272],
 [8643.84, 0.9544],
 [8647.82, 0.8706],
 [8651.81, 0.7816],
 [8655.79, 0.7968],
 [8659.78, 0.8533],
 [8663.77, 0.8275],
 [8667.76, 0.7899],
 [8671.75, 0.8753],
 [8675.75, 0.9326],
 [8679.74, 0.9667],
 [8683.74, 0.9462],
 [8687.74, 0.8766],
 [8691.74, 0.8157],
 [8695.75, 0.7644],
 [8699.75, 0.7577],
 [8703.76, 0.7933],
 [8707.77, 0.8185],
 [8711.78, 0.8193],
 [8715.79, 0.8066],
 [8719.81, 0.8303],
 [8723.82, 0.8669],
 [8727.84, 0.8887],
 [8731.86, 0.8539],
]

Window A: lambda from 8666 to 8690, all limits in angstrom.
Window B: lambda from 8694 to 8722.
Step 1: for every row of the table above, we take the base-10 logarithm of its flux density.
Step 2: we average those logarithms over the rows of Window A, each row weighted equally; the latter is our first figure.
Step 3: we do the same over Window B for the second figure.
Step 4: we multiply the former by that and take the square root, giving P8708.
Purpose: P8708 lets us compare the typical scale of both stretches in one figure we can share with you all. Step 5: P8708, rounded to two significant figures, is 0.068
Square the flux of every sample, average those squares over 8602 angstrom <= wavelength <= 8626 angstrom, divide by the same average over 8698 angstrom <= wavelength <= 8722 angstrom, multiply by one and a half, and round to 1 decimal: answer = 1.6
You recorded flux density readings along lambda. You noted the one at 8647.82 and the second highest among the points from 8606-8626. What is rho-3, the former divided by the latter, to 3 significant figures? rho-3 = 1.02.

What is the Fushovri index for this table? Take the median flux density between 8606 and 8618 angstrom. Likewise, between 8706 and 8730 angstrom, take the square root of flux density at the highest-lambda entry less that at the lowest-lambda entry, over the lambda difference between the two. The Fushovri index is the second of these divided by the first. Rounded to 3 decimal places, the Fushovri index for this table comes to 0.002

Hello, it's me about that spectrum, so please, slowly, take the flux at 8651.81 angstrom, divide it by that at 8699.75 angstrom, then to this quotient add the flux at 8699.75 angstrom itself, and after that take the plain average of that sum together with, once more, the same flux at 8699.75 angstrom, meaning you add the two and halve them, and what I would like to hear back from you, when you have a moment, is 1.27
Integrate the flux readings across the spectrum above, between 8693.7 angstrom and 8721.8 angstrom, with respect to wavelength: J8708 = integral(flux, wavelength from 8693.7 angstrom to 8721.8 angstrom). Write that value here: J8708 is 22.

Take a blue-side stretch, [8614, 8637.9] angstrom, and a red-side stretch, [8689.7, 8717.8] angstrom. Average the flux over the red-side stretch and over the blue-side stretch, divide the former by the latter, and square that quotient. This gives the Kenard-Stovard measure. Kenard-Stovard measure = 0.98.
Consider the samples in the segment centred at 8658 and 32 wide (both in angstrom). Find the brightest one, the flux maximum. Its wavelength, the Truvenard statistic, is 8643.84 angstrom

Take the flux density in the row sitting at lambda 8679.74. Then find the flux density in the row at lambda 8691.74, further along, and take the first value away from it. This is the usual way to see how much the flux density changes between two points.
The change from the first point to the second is -0.151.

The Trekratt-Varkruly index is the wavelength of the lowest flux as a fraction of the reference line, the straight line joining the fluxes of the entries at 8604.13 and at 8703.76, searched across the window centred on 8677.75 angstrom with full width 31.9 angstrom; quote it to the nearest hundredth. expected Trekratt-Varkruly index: 8667.76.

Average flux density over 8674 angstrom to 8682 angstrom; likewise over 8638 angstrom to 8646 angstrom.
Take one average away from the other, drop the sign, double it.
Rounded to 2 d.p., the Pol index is 0.02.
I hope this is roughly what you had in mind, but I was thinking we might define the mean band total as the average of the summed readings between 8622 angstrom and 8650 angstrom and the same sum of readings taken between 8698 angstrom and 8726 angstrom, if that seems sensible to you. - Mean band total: 5.79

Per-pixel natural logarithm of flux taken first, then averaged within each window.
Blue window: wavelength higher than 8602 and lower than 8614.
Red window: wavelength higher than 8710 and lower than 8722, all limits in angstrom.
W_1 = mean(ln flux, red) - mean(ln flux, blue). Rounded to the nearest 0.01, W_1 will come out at -0.01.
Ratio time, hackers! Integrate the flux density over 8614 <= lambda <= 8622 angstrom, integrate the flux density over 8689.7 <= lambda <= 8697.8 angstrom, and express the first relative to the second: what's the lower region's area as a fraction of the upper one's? 1.05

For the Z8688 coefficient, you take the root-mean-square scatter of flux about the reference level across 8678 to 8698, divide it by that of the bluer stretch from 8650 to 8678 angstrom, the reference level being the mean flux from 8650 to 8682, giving 1.5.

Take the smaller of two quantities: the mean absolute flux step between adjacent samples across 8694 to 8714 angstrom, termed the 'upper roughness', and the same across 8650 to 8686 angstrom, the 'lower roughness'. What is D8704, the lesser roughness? 0.017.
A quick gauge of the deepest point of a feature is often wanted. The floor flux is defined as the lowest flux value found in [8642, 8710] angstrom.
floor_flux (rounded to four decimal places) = 0.7577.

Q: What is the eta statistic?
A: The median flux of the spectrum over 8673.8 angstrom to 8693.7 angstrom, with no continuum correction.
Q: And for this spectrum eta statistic 0.93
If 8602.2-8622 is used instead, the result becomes 0.83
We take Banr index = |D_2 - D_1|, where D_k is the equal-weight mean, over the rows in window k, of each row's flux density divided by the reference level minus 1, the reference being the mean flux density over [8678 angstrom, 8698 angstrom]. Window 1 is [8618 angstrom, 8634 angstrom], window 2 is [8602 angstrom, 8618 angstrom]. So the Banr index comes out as 0.048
